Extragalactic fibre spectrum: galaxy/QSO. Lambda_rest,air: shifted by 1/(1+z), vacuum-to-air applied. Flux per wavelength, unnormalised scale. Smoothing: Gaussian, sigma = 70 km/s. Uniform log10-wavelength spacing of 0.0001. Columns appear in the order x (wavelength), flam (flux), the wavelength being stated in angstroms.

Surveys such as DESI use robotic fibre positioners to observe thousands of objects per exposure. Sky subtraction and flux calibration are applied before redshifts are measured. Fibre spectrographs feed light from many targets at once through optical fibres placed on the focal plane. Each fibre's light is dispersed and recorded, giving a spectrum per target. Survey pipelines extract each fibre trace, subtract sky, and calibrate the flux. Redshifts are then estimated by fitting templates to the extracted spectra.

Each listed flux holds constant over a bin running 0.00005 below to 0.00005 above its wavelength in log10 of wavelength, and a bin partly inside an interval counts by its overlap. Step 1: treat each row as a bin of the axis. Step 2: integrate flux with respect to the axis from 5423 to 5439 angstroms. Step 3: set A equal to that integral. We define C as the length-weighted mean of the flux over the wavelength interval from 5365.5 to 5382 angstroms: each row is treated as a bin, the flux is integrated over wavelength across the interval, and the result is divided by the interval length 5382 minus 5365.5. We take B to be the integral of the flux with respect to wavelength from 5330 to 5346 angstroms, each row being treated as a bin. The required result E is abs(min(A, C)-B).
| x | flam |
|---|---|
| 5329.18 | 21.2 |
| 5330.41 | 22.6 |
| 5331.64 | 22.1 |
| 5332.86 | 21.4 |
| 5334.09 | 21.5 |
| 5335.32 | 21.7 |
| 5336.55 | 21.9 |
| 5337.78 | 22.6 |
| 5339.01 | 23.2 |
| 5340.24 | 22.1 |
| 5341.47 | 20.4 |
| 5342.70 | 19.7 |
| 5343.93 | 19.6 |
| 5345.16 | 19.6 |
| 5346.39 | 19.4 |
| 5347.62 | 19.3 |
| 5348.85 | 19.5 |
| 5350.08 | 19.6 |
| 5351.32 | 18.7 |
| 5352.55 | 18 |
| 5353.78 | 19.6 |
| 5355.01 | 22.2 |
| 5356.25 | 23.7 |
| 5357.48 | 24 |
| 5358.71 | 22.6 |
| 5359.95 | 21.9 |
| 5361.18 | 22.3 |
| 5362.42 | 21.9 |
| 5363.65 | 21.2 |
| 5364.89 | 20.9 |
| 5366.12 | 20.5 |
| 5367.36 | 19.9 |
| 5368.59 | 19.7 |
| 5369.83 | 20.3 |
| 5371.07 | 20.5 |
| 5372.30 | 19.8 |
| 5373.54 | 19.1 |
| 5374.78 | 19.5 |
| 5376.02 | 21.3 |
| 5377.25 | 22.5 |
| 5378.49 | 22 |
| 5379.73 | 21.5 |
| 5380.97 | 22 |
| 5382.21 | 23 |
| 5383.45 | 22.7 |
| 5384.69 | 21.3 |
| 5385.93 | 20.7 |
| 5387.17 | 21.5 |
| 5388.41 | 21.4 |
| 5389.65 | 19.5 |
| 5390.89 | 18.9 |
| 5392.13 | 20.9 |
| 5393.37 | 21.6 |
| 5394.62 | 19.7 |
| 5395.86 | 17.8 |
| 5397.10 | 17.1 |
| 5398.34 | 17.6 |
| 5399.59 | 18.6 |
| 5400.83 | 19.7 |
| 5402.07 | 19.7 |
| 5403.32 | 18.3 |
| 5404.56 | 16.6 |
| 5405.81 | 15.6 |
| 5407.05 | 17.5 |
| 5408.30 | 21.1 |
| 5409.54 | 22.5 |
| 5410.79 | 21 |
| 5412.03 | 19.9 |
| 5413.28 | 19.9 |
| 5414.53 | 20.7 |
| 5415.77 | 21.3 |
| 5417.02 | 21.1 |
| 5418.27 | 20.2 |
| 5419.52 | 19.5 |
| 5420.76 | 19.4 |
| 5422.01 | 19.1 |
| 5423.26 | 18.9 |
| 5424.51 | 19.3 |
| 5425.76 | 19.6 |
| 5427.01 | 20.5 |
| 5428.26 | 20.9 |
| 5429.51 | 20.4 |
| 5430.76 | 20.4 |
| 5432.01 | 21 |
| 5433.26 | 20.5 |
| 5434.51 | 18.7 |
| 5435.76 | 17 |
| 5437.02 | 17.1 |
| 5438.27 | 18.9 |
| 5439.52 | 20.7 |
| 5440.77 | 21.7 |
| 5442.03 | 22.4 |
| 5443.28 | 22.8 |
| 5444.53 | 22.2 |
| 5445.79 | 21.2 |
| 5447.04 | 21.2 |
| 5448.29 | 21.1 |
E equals 321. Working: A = 312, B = 342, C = 20.7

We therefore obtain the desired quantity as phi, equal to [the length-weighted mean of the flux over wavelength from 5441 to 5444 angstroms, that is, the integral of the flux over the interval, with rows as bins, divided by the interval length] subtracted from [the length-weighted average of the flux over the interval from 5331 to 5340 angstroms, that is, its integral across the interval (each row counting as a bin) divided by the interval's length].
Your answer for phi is -0.4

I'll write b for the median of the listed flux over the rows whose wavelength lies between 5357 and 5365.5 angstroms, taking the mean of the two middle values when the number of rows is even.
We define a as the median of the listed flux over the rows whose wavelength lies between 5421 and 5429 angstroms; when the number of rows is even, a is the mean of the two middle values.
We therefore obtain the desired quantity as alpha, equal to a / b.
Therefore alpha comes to 0.89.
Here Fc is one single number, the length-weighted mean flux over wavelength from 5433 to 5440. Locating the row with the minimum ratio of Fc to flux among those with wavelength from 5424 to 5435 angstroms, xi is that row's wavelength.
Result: 5432.01 angstroms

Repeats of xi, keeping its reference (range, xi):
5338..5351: 5339.01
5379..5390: 5382.21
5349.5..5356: 5355.01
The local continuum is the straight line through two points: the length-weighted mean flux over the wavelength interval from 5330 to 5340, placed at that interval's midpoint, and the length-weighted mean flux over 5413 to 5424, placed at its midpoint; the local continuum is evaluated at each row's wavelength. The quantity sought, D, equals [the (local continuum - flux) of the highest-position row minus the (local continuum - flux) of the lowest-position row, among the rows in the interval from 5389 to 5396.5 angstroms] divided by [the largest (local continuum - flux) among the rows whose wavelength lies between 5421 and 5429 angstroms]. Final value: 1.6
